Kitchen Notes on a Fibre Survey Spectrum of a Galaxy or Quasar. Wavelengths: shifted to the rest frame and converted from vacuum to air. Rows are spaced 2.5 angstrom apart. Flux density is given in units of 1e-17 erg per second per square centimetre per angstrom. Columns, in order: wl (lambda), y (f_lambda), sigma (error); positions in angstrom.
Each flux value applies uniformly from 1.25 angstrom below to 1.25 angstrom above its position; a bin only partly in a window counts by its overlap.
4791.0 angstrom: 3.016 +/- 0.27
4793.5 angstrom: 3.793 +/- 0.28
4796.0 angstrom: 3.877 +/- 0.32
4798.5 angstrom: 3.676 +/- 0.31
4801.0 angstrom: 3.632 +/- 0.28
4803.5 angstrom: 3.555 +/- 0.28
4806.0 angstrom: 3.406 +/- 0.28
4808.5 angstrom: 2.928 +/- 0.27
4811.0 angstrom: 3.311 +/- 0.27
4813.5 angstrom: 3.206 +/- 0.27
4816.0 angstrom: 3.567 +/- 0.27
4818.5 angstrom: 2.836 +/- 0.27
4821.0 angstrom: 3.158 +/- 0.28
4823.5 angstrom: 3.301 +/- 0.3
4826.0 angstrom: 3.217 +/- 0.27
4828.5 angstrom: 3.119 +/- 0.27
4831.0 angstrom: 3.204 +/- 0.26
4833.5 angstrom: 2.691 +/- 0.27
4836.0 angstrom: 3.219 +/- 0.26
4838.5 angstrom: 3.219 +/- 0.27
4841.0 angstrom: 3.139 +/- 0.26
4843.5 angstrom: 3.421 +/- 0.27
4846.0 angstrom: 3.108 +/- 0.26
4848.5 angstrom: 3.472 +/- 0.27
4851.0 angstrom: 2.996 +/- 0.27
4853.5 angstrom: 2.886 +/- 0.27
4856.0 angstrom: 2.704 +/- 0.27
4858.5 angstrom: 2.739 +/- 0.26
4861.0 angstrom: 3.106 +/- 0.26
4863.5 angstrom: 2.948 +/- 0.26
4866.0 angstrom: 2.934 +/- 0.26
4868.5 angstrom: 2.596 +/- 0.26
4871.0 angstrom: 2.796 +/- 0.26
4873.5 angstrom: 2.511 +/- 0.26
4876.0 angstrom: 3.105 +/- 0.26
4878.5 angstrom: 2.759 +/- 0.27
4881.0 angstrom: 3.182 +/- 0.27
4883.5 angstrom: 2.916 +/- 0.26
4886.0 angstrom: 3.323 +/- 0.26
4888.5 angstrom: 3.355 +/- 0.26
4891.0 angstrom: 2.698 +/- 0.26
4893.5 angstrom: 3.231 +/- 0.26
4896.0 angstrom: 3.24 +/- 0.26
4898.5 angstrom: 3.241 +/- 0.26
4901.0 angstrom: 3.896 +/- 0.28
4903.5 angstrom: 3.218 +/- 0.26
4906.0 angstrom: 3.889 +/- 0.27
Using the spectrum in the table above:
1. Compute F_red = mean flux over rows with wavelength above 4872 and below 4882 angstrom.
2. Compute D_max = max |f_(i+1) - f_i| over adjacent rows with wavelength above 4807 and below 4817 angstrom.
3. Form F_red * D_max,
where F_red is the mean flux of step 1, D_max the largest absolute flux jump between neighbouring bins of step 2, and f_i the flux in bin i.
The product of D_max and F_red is 1.1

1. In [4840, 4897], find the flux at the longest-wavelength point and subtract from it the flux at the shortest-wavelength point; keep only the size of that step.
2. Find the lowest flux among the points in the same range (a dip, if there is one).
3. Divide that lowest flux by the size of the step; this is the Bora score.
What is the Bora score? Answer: 25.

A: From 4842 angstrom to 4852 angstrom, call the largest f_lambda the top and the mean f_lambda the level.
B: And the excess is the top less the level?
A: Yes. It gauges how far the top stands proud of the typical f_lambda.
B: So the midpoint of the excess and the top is 1.85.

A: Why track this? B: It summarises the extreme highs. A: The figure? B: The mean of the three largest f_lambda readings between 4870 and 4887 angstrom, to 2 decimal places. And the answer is 3.20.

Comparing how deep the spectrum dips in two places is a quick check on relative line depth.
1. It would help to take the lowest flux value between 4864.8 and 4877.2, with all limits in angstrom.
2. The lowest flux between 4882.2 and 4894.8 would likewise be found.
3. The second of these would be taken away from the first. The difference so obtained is -0.19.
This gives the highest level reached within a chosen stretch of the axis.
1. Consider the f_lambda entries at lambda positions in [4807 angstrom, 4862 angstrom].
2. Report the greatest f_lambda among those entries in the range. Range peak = 3.567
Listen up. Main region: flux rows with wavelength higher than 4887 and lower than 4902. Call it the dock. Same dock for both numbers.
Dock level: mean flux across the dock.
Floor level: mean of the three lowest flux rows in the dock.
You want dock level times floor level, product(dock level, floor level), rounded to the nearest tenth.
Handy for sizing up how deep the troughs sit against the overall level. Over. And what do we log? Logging 10.0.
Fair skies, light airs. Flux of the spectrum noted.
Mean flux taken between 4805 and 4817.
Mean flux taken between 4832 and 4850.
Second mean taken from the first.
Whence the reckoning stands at 0.10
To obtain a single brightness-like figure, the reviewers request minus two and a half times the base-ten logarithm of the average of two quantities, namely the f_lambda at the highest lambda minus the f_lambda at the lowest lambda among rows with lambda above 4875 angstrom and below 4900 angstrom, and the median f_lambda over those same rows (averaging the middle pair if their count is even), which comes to -0.56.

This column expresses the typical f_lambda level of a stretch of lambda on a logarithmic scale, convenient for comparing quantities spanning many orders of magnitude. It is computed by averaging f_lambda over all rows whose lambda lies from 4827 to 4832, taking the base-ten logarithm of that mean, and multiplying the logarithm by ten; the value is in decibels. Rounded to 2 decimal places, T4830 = 5.00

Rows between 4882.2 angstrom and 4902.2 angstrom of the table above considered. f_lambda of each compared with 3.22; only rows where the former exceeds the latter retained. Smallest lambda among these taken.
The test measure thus 4886.0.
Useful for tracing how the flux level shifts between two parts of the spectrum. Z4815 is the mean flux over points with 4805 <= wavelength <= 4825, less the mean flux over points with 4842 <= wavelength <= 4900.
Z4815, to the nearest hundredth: 0.20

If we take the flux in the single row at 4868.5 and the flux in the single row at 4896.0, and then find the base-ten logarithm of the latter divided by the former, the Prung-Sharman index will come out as 0.10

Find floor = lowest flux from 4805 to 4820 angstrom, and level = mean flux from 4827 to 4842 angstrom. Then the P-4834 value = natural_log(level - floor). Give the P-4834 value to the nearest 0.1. -1.3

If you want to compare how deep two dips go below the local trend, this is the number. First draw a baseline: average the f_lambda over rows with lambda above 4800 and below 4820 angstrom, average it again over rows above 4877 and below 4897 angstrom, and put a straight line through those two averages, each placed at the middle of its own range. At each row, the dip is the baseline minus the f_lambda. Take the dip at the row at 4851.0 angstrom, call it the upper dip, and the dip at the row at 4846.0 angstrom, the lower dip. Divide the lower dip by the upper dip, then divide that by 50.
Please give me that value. 0.010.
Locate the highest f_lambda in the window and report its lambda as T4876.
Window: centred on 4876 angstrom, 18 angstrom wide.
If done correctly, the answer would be 4881.0 angstrom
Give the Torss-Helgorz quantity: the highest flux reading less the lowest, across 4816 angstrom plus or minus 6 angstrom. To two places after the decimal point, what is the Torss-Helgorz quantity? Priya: 0.73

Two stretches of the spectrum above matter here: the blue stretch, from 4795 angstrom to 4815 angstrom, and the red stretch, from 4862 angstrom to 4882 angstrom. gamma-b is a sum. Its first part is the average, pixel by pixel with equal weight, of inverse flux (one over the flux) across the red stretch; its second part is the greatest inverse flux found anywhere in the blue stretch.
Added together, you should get 0.694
